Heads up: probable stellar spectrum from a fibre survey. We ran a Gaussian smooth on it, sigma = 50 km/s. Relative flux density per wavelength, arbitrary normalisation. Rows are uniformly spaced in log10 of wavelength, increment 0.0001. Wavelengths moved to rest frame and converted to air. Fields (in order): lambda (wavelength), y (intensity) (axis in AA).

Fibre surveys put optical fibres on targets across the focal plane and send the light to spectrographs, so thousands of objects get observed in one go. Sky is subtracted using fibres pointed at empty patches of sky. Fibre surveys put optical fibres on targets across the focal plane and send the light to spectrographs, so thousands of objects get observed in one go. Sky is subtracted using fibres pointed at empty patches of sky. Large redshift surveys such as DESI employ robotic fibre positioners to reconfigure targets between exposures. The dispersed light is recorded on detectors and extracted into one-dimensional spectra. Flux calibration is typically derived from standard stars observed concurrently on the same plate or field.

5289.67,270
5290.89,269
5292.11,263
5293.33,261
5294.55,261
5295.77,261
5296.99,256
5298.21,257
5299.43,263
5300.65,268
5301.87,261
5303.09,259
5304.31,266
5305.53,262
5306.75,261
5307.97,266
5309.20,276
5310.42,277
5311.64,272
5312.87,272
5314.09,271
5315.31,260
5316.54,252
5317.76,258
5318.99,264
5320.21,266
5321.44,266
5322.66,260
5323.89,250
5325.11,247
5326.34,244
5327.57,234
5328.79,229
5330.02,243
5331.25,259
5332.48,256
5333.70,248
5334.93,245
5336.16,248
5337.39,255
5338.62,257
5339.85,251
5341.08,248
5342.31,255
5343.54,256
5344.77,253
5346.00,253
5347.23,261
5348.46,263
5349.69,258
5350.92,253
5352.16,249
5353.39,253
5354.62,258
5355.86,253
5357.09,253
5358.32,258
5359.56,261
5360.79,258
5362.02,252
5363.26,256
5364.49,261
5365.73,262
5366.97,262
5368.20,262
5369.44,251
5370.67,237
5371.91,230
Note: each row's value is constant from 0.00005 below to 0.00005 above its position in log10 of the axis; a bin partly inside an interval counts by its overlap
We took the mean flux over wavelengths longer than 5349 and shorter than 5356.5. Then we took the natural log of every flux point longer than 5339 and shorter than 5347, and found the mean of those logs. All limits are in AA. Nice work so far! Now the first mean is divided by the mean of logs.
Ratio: 45.9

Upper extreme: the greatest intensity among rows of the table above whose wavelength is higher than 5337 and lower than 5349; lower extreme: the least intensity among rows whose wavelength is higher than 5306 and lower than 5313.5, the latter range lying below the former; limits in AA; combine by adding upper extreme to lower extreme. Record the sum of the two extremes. 524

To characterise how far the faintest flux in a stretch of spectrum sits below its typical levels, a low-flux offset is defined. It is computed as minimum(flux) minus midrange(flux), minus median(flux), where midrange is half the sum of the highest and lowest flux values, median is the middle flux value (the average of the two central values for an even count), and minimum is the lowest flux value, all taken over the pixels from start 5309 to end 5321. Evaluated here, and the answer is -281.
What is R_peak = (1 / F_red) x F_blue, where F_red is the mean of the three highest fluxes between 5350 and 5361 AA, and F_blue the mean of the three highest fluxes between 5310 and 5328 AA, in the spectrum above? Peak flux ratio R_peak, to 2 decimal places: 1.06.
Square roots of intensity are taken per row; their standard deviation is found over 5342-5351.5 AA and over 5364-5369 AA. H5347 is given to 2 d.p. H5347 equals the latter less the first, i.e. -0.10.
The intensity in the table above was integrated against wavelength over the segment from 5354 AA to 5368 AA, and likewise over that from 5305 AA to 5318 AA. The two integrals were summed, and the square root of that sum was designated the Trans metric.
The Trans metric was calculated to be 84.1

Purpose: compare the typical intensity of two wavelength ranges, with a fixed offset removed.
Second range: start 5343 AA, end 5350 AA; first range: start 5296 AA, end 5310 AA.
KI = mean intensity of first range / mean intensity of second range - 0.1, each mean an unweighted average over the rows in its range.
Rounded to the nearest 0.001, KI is 0.923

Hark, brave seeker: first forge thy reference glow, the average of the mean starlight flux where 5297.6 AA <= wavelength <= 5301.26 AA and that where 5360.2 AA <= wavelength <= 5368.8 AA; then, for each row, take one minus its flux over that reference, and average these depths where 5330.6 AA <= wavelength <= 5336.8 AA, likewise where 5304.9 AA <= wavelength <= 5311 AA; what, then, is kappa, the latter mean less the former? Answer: -0.07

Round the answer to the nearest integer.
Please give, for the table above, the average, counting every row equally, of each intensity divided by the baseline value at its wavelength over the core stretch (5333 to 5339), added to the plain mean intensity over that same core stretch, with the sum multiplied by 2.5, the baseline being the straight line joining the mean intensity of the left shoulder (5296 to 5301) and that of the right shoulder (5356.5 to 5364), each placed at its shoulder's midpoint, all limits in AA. 629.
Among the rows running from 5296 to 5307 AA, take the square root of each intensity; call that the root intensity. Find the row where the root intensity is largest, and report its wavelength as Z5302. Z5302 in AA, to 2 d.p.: 5300.65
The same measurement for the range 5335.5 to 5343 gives 5338.62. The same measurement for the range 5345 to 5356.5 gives 5348.46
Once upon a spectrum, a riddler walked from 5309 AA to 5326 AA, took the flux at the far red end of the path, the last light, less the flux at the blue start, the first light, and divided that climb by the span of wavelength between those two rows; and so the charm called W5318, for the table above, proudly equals -1.8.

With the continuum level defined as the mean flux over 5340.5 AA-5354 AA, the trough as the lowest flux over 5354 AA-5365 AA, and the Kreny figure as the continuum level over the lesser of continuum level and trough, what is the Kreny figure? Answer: 1.01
